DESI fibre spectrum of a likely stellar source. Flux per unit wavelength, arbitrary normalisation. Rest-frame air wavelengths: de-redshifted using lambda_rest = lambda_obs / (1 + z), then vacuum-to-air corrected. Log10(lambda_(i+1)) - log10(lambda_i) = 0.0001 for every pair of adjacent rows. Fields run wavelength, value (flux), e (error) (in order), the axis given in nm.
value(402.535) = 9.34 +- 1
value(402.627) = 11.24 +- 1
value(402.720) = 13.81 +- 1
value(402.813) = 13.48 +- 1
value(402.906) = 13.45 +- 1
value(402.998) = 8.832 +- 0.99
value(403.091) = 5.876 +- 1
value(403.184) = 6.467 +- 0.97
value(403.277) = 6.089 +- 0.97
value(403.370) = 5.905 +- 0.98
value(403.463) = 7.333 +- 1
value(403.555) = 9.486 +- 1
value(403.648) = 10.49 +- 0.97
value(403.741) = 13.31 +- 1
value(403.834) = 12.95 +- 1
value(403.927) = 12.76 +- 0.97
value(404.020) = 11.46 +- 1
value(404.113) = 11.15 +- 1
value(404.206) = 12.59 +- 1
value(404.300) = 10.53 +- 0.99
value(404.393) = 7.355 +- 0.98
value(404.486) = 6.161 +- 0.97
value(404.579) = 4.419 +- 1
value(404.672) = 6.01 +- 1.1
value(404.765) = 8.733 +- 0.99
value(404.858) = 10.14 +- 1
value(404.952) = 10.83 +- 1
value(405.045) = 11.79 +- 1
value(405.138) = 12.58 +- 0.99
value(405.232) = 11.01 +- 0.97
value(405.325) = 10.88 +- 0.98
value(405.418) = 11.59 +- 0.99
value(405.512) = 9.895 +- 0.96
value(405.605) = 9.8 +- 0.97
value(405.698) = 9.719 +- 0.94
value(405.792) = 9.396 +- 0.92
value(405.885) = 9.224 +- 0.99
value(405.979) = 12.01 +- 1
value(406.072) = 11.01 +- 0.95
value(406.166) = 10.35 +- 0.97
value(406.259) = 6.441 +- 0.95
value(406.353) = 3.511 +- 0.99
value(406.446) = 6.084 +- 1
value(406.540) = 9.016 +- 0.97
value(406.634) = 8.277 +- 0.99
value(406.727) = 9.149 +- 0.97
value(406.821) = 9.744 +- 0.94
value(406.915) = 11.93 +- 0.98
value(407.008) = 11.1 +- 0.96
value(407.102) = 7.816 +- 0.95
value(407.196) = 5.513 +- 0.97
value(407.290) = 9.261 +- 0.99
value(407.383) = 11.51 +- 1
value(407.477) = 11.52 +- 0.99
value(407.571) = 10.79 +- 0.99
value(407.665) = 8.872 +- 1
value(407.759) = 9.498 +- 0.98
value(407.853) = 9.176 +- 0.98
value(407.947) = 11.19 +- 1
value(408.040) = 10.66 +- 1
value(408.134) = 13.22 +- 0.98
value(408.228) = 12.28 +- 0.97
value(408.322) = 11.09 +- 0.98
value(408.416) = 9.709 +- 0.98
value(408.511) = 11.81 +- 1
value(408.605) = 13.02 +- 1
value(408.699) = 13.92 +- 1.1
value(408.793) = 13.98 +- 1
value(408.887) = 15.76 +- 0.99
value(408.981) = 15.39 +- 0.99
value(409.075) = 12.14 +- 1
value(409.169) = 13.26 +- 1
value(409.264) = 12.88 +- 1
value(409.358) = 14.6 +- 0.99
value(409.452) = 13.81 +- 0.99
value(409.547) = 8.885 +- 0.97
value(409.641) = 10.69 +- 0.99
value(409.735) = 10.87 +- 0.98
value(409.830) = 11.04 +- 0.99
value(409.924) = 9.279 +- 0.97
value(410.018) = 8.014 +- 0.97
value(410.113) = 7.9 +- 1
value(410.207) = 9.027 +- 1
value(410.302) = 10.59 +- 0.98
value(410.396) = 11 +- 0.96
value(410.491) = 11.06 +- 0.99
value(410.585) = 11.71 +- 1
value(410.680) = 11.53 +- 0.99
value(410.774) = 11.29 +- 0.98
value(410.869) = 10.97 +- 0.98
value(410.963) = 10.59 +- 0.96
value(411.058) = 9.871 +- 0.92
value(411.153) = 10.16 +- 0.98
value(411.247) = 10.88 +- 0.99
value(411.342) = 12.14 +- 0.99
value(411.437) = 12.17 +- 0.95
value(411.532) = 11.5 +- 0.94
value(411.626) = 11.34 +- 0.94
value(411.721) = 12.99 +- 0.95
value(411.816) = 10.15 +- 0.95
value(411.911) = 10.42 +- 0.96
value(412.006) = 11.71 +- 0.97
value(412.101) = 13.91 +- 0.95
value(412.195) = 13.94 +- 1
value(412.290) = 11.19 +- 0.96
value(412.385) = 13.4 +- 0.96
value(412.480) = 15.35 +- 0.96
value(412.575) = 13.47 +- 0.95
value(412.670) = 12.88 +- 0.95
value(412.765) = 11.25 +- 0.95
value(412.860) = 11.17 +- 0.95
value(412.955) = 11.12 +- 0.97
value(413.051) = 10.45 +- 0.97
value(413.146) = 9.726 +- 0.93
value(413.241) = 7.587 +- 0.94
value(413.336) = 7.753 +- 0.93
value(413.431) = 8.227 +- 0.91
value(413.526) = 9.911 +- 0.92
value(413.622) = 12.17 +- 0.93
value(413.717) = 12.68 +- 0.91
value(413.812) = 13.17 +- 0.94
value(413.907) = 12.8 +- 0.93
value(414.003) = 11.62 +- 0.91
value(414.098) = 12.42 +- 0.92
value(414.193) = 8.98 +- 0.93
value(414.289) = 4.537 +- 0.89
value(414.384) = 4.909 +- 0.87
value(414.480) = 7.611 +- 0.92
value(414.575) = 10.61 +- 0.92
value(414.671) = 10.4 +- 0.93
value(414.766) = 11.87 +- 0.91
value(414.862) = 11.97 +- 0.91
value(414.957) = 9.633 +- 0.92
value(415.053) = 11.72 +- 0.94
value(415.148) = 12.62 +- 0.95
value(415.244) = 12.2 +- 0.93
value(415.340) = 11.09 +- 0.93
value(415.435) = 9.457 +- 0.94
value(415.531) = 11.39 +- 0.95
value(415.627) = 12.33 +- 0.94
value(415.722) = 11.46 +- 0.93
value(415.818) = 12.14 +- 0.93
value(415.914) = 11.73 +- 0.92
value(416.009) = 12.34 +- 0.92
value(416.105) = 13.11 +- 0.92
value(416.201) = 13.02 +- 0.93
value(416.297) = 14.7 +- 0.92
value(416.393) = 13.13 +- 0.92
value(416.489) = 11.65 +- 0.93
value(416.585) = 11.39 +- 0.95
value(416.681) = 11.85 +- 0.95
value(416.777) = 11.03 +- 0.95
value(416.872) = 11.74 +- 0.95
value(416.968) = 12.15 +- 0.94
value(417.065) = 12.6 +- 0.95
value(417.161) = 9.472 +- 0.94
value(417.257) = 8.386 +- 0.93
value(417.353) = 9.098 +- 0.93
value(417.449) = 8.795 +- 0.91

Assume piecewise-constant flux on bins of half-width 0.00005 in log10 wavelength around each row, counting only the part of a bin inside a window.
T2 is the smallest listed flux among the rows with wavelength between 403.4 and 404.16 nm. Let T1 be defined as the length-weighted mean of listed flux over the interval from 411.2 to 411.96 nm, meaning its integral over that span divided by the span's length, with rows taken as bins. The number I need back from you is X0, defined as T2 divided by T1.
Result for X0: 0.6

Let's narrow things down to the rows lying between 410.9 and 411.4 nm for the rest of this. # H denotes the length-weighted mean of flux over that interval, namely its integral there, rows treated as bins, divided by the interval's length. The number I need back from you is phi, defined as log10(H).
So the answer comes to 1.03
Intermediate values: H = 10.8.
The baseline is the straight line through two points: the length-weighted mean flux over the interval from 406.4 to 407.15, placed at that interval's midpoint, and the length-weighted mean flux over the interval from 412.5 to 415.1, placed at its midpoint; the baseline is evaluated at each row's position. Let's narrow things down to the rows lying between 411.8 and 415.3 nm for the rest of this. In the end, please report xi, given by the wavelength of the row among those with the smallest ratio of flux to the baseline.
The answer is 414.289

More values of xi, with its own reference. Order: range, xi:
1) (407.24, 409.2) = 407.665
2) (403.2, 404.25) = 403.370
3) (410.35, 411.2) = 411.058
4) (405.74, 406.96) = 406.353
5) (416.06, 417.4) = 417.257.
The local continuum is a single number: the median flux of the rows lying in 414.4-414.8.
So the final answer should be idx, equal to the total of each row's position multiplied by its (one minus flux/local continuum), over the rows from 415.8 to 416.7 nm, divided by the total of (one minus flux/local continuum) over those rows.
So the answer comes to 416.23 nm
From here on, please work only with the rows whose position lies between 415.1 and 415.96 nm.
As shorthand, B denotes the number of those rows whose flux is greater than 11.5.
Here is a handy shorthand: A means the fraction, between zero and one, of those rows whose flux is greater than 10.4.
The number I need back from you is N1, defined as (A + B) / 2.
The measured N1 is 2.9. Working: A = 0.89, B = 5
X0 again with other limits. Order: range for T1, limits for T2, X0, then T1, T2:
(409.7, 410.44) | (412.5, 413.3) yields 0.8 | 9.7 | 7.587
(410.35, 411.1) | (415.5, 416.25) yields 1.0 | 11.0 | 11.39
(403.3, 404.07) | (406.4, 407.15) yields 0.6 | 10.3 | 6.084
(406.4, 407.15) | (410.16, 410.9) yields 1.0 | 9.1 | 9.027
